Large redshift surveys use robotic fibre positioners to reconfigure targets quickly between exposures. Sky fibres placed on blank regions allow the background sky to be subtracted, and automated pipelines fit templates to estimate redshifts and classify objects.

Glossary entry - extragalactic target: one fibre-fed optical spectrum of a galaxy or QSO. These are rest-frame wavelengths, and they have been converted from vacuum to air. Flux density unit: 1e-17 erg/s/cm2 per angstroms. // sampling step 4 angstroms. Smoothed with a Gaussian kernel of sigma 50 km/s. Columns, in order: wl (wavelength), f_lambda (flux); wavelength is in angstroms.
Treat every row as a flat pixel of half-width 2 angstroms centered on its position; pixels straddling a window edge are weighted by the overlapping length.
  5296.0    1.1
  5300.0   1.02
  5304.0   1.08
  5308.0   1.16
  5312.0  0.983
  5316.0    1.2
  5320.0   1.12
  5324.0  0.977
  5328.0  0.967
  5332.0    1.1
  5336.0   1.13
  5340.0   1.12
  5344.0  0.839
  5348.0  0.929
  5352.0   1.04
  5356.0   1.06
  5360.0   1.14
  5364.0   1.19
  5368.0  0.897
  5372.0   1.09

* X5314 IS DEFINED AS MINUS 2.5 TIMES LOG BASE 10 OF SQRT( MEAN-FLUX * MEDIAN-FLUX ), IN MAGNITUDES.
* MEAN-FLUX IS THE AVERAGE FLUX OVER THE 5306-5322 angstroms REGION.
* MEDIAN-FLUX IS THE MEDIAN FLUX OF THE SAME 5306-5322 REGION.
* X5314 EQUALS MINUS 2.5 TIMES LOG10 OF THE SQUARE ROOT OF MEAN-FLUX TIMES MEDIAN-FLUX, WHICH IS -0.13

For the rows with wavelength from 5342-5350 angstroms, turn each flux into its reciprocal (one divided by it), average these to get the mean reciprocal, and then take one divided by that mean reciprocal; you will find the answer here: 0.88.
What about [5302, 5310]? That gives 1.12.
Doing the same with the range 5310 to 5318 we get 1.08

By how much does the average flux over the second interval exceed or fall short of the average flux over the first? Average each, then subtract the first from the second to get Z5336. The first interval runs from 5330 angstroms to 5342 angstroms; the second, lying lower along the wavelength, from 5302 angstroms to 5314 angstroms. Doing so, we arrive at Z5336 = -0.04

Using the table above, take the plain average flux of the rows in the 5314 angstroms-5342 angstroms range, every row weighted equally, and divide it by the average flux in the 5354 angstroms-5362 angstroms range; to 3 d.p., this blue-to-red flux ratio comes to 0.989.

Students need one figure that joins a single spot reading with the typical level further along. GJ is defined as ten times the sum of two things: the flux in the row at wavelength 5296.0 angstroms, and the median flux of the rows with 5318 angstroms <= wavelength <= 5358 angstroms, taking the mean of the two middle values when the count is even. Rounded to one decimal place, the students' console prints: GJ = 21.5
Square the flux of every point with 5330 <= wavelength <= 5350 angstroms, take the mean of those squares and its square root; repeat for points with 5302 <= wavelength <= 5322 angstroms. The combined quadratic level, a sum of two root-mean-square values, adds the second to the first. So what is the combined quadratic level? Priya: 2.14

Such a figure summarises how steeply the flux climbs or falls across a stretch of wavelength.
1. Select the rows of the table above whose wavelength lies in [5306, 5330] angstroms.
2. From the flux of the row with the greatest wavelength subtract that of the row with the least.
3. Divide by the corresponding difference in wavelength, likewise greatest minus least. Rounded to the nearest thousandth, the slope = -0.010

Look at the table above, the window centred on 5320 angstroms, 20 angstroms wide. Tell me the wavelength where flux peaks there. 5316.0 angstroms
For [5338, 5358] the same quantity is 5340.0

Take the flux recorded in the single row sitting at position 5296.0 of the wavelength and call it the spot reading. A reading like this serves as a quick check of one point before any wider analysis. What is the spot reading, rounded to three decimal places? 1.100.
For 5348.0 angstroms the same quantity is 0.929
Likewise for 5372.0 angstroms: 1.090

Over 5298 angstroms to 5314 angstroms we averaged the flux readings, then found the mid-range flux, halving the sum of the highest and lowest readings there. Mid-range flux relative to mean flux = 1.01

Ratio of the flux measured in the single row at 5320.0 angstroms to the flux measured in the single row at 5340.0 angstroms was 1.00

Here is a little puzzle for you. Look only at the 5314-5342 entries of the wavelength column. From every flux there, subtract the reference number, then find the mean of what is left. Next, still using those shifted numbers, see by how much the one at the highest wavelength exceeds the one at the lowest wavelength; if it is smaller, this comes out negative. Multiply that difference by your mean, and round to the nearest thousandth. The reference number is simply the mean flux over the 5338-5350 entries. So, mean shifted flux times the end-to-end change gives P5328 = -0.010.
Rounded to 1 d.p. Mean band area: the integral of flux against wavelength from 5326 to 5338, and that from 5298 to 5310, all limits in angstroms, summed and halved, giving 12.9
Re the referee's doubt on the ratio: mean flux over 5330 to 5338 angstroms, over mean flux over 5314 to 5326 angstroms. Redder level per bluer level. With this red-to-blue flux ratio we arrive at 1.01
